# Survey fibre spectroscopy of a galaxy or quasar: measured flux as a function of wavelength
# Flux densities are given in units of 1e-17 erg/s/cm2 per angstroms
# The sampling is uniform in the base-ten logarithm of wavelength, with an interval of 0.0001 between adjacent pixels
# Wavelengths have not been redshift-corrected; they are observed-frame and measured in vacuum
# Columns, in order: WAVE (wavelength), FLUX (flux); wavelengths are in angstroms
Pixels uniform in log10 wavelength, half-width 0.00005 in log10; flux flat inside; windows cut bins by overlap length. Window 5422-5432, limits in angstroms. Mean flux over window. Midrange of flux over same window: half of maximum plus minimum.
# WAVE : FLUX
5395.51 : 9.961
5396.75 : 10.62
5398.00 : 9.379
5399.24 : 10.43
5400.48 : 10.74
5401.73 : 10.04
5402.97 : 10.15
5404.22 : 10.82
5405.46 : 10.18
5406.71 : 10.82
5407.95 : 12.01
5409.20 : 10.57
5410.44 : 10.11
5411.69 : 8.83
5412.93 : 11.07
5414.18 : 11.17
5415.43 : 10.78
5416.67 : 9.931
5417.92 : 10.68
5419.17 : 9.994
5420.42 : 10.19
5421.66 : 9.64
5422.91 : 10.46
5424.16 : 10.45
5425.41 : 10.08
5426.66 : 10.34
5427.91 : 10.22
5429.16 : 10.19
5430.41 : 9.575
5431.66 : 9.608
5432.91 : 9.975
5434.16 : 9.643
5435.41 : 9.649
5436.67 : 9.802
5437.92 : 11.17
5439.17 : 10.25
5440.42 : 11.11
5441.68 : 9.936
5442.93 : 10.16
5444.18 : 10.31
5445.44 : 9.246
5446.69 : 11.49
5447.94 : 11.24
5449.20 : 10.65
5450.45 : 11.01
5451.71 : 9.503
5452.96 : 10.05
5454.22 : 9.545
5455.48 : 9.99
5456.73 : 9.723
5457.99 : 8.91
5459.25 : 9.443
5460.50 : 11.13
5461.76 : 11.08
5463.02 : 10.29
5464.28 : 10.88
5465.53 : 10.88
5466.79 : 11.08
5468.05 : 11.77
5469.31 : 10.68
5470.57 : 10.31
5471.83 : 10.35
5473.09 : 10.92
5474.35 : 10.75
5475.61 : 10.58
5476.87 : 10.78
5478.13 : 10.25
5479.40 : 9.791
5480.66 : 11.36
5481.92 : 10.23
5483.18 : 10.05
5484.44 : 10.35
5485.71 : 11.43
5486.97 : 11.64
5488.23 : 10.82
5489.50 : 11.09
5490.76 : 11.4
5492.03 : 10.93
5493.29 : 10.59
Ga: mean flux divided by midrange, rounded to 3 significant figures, 1.01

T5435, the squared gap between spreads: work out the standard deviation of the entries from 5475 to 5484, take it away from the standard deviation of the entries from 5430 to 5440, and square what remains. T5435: 0.00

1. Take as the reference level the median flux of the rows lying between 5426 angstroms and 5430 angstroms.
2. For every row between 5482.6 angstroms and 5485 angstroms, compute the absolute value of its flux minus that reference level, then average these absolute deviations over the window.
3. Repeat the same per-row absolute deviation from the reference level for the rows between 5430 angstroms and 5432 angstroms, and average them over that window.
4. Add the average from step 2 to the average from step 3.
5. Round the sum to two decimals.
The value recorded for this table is 0.78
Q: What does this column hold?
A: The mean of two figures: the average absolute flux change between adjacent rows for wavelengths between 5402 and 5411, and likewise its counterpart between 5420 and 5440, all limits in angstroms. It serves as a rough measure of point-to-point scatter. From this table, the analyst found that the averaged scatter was 0.62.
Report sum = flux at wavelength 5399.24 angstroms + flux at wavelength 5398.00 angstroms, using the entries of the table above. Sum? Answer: 19.8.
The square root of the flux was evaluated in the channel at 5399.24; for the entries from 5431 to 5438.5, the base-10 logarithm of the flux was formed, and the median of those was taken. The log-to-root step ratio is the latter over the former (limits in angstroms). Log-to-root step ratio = 0.306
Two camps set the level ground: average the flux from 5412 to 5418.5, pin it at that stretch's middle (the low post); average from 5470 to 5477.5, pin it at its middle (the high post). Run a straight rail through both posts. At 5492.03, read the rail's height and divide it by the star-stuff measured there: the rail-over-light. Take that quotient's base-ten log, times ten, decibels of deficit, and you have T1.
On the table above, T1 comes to -0.1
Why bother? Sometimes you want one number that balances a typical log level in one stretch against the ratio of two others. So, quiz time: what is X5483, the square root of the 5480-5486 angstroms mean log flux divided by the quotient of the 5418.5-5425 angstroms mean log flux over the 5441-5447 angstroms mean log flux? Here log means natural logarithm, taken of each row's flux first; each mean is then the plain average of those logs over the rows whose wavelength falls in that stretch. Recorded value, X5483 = 1.54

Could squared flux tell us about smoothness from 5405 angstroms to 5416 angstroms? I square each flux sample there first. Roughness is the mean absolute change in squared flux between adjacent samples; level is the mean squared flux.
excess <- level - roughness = 93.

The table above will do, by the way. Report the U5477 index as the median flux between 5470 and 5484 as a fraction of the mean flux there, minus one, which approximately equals -0.013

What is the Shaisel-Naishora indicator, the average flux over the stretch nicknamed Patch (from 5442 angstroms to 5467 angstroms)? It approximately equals 10.3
